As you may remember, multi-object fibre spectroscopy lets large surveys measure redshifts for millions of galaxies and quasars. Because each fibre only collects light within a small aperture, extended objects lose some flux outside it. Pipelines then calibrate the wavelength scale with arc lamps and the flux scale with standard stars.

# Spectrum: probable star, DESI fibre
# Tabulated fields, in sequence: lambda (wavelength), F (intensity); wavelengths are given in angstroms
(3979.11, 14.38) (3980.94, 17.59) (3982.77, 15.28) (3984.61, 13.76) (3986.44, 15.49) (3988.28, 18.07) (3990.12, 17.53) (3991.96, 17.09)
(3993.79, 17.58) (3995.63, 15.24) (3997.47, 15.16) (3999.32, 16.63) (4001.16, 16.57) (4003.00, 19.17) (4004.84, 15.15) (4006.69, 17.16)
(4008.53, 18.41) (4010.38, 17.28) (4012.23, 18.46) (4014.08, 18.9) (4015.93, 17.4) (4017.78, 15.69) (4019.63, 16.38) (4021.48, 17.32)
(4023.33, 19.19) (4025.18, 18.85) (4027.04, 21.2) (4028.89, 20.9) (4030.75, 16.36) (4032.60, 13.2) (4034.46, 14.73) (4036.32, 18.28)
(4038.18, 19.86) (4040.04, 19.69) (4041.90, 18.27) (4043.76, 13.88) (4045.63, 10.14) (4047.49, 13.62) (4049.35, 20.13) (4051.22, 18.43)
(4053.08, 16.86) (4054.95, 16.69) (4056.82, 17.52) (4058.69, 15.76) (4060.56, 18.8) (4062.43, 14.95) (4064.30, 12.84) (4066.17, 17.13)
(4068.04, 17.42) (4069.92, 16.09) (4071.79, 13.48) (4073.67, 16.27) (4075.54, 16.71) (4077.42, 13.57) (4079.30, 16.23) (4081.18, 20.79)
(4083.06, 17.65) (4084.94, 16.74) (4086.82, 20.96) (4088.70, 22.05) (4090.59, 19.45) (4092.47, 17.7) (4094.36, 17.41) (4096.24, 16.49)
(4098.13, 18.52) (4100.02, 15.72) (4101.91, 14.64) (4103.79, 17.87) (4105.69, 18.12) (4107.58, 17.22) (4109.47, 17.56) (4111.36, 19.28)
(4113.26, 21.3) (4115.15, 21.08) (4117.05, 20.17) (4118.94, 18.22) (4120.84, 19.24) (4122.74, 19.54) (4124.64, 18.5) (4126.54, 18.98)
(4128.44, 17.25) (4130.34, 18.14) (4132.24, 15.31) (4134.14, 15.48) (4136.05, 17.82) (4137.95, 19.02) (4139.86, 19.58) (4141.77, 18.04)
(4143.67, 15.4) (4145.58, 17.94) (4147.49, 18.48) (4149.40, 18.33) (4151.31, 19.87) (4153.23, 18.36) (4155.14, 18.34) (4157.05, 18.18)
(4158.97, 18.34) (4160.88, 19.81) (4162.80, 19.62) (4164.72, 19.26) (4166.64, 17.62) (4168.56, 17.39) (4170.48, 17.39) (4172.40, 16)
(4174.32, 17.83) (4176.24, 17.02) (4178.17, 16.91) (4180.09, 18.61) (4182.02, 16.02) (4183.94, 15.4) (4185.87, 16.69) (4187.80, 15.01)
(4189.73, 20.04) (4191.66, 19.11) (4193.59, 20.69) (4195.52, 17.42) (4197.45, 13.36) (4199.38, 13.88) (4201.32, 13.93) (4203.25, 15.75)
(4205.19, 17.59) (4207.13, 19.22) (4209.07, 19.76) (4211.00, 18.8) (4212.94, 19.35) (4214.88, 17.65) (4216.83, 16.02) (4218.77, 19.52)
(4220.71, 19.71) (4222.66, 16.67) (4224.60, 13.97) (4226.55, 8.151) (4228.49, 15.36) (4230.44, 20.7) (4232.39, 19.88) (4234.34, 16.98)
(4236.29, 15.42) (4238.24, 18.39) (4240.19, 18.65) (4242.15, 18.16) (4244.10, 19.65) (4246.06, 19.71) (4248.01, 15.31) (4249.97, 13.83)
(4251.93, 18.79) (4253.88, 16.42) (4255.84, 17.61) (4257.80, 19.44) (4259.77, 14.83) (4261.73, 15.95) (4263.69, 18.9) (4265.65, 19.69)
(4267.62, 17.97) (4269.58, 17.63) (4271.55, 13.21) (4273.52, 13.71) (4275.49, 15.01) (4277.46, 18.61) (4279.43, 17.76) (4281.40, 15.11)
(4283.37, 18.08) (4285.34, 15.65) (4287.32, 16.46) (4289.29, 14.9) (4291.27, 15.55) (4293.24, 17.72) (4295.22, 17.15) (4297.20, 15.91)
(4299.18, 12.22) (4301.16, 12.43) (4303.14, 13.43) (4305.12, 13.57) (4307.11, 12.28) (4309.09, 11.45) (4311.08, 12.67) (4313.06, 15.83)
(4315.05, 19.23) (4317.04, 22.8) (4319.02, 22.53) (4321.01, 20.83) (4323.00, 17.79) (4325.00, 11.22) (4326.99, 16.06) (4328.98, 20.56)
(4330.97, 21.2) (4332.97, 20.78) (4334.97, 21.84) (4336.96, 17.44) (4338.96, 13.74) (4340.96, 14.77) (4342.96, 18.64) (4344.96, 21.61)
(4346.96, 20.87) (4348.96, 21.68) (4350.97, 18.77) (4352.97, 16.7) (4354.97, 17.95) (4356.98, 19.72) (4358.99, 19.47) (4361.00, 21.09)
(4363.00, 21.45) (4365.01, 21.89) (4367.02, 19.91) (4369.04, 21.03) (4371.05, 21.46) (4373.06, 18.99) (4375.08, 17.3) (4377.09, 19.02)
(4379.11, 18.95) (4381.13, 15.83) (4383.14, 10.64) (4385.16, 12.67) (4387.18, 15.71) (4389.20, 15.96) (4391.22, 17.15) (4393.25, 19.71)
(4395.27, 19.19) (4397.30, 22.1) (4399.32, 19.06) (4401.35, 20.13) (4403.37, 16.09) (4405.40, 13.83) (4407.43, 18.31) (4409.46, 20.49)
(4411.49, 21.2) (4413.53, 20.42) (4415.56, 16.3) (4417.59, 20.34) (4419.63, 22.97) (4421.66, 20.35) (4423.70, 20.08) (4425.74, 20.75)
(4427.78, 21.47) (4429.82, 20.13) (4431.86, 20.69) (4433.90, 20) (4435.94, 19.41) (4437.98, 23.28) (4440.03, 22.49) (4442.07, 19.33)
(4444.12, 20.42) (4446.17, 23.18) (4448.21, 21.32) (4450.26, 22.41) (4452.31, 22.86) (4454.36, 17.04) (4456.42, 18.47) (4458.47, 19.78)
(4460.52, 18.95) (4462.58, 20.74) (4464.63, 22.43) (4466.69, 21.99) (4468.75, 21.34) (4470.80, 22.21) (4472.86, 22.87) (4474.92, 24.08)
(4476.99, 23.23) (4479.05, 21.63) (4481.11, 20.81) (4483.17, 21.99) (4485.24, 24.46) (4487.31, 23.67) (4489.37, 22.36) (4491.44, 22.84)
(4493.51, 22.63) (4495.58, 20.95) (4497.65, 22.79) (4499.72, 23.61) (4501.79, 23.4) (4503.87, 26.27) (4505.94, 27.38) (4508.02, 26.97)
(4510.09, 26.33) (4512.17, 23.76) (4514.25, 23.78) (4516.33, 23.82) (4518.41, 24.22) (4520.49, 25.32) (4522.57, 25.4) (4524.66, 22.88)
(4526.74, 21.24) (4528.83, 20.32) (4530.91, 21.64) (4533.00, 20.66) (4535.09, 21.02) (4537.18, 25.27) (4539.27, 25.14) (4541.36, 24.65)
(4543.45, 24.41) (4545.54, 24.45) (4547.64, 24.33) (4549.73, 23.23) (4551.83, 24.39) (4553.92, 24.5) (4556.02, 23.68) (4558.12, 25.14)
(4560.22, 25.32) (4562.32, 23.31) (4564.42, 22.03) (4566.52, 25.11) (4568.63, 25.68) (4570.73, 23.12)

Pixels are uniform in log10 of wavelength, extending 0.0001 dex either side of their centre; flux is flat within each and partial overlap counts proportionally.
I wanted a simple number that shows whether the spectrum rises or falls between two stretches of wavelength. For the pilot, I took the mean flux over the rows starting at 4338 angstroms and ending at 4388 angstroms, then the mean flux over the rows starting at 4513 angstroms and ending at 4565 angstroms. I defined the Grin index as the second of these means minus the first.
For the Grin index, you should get 5.2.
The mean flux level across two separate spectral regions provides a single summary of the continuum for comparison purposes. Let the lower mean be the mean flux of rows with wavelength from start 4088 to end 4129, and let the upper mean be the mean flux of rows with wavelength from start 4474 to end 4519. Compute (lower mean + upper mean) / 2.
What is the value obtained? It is 21.1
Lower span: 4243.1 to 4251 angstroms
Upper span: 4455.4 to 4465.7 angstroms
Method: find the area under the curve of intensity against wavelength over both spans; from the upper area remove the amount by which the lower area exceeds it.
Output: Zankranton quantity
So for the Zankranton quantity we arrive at 278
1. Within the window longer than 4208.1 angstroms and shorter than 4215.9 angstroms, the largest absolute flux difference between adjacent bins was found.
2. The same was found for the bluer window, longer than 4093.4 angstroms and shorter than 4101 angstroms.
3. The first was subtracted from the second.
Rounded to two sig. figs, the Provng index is 1.1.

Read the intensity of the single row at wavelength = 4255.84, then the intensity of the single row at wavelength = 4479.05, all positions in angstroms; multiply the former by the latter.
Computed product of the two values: 381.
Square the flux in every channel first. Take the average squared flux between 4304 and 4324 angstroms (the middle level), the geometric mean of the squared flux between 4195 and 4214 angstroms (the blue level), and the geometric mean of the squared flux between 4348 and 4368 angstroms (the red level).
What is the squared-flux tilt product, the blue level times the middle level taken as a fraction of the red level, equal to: 216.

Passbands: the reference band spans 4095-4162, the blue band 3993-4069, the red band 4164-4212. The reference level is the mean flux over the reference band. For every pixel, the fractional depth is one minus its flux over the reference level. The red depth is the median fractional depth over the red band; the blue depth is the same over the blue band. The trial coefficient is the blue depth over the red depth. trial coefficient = 1.1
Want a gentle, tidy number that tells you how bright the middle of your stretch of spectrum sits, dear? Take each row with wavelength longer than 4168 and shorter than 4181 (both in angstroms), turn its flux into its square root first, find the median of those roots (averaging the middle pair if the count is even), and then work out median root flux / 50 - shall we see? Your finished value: 0.0834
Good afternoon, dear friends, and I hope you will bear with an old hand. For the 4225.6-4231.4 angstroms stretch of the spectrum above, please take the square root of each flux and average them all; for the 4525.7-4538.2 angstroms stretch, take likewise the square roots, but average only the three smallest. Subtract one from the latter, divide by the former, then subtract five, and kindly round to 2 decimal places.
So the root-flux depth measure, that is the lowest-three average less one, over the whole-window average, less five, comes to -4.06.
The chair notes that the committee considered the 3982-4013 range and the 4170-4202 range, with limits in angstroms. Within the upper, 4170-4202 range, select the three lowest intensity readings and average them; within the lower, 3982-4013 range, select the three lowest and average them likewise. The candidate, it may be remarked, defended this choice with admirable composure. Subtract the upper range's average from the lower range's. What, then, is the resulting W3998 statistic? 1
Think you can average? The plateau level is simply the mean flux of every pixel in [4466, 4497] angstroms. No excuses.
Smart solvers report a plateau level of 22.5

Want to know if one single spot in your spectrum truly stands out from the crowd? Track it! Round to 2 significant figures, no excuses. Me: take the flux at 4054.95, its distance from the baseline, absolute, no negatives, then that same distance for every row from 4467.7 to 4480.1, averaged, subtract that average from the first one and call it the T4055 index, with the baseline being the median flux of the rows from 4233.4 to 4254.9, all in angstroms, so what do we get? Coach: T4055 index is -2.9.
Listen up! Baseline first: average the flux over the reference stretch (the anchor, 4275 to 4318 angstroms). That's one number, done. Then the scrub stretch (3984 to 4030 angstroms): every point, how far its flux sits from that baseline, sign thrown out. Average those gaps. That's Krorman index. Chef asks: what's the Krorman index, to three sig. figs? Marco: 2.02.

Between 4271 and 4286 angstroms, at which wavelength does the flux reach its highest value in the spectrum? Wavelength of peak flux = 4277.46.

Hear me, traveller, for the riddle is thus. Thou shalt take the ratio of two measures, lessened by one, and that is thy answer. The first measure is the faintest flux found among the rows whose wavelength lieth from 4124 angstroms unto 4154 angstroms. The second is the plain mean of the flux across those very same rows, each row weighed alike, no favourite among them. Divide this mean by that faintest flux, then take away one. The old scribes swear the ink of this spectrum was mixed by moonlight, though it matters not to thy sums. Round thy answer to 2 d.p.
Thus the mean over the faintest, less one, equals 0.17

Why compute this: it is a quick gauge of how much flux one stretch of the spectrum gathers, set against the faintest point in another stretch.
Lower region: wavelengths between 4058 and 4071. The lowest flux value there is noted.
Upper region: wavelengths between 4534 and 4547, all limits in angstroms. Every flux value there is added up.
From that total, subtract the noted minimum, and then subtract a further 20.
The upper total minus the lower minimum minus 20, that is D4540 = 112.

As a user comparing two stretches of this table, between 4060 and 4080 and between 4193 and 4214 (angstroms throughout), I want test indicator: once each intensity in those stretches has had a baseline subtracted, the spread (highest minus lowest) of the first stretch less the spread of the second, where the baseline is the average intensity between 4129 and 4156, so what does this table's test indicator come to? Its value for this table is -1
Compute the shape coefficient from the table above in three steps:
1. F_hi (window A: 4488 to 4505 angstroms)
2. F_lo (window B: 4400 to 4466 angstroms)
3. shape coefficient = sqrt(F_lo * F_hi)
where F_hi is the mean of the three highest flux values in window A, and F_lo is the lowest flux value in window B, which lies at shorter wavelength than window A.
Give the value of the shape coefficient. 18.4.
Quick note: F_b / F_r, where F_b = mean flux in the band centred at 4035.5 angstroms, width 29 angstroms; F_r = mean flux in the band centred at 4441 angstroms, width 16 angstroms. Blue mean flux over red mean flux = 0.81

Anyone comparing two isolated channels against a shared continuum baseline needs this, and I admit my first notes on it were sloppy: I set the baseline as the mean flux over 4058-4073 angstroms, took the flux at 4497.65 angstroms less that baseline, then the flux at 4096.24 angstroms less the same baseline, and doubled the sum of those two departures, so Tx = 15.3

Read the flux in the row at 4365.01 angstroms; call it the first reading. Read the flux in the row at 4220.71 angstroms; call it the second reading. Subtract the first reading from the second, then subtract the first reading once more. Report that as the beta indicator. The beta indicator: -24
